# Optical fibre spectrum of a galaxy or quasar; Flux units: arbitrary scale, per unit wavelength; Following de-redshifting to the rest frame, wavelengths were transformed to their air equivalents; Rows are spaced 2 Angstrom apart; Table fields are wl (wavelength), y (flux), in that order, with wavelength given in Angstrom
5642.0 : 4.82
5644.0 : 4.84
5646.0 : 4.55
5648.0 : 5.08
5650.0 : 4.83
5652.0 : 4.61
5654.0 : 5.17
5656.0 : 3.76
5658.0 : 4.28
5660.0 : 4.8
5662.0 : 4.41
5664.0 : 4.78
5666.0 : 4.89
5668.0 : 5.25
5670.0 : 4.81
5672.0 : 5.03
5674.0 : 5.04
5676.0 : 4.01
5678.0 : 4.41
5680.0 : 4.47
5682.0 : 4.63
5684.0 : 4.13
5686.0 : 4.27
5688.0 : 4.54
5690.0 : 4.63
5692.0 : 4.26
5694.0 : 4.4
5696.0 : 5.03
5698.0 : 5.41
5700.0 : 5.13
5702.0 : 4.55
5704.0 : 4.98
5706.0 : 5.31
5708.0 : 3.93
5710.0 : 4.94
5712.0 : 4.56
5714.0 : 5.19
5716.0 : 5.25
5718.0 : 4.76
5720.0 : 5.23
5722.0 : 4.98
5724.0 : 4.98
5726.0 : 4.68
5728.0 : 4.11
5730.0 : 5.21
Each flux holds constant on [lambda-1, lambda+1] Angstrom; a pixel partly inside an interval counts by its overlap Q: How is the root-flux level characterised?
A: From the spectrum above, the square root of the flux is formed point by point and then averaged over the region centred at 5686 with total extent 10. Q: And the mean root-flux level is 2.11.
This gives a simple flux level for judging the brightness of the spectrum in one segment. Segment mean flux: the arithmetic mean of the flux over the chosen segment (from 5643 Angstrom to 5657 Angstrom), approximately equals 4.69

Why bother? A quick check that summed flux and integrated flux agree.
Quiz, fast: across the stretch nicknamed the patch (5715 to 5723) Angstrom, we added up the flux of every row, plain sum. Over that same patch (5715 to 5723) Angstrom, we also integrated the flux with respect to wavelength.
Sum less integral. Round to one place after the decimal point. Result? -20.2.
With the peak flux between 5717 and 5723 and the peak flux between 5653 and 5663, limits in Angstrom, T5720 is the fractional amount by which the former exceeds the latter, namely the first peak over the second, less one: 0.012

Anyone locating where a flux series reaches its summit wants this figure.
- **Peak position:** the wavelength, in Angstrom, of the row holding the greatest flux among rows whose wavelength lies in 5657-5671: 5668.0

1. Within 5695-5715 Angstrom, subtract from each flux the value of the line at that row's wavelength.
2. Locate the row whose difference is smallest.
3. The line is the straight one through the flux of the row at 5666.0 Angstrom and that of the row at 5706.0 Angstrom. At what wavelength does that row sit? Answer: 5708.0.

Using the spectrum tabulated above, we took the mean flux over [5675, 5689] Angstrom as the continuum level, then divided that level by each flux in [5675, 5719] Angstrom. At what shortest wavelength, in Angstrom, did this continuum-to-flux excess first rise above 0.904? 5676.0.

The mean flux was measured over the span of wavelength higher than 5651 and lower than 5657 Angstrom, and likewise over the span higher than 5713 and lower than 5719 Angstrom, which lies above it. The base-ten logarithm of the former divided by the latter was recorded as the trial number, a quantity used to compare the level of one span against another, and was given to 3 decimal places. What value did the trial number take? -0.050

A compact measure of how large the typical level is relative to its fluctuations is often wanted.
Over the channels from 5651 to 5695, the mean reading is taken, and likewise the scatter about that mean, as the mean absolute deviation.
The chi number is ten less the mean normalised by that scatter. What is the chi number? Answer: -5.0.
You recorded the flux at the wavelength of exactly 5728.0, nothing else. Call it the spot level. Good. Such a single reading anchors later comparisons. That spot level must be 4.11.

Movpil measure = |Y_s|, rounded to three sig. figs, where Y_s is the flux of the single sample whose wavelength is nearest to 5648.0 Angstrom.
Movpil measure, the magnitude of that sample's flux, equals 5.08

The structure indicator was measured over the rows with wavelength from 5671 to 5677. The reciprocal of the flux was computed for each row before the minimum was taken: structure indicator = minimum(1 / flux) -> 0.20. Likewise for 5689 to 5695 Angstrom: 0.22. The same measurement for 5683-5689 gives 0.22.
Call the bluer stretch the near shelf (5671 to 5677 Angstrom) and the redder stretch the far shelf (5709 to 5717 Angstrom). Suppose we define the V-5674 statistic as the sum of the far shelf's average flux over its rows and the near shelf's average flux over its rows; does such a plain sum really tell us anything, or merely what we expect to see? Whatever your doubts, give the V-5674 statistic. 9.7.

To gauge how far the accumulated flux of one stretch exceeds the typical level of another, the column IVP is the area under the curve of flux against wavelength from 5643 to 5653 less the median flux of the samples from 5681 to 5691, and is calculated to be 43.3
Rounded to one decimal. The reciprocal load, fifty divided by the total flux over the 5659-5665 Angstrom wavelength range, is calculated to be 3.6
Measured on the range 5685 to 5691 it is 3.7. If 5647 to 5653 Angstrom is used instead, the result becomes 3.4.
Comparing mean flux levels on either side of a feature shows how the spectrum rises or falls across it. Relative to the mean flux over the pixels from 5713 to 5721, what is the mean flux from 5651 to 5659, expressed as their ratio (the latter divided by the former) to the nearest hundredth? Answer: 0.87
